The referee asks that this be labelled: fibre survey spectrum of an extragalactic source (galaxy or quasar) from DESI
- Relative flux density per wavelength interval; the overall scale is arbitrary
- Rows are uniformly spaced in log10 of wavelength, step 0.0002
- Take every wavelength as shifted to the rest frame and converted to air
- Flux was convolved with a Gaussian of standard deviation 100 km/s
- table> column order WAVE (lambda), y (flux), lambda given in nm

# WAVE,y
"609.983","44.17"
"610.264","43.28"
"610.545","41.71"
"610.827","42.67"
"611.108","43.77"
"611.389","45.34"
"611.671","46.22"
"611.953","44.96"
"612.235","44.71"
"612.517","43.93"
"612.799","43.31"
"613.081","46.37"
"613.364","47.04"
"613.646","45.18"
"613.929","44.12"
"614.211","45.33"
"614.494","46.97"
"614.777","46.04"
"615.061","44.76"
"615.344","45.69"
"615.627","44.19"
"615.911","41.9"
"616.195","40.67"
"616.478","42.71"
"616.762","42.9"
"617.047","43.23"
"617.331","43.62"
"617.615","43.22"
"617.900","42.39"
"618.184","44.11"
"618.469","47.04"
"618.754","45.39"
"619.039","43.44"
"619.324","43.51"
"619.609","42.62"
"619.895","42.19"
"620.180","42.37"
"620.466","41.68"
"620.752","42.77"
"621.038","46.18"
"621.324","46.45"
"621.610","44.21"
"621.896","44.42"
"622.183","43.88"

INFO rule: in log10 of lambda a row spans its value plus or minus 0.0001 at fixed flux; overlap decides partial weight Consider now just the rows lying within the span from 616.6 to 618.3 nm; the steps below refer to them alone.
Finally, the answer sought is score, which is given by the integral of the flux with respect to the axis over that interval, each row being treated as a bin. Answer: 73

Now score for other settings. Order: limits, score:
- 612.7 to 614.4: 77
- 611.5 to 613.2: 76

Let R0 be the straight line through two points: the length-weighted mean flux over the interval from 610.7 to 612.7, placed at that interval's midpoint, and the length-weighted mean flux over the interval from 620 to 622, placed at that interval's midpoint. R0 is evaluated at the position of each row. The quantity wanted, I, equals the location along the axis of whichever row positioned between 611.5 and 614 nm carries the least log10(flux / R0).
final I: 612.799 nm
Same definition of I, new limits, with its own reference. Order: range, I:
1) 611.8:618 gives 616.195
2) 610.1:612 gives 610.545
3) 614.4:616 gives 615.911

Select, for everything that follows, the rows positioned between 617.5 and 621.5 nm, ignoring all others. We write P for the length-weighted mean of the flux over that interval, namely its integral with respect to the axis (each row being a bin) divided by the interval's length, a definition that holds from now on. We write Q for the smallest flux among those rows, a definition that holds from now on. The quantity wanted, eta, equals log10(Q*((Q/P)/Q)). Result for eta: -0.022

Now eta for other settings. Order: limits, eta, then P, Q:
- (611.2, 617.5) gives -0.039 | 44.5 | 40.67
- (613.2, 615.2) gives -0.015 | 45.6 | 44.12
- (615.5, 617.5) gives -0.022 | 42.7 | 40.67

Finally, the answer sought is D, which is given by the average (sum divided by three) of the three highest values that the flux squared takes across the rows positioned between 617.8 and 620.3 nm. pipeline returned 2073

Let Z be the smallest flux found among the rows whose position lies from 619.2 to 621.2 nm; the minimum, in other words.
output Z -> 41.68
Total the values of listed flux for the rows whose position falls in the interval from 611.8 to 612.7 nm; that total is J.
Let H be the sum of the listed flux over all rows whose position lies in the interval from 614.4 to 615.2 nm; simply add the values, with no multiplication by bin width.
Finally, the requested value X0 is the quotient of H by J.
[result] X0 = 1.03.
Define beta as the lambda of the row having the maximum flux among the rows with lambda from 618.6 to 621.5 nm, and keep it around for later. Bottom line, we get 621.324 nm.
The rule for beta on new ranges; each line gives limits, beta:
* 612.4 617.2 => 613.364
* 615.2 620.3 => 618.469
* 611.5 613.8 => 613.364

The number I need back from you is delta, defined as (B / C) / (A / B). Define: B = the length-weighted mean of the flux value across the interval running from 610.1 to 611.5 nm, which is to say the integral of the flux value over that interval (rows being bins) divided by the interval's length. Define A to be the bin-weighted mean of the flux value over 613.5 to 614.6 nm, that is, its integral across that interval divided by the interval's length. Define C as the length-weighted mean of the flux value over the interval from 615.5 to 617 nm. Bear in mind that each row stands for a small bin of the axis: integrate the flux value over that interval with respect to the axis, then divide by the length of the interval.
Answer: 0.97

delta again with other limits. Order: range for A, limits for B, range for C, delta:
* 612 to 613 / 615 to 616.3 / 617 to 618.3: 0.98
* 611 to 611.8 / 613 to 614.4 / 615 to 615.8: 1.03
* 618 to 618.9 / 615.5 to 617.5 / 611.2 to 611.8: 0.88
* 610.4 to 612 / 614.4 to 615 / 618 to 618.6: 1.07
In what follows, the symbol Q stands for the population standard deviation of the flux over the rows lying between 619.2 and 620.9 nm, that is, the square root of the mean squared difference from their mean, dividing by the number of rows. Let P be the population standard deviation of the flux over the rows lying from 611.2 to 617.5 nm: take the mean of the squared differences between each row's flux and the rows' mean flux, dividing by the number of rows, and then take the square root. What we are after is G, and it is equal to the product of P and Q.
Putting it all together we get 0.9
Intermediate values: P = 1.60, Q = 0.6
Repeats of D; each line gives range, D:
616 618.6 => 2020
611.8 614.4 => 2139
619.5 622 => 2088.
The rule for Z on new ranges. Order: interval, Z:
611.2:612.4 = 44.71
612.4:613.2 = 43.31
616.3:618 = 42.39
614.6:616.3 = 40.67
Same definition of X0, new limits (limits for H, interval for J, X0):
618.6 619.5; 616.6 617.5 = 1.02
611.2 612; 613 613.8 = 0.99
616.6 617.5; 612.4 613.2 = 0.97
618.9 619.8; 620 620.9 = 1.02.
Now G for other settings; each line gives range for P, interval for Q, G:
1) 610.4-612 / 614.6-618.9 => 2.6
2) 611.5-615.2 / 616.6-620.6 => 1.5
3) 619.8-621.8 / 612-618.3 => 2.9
